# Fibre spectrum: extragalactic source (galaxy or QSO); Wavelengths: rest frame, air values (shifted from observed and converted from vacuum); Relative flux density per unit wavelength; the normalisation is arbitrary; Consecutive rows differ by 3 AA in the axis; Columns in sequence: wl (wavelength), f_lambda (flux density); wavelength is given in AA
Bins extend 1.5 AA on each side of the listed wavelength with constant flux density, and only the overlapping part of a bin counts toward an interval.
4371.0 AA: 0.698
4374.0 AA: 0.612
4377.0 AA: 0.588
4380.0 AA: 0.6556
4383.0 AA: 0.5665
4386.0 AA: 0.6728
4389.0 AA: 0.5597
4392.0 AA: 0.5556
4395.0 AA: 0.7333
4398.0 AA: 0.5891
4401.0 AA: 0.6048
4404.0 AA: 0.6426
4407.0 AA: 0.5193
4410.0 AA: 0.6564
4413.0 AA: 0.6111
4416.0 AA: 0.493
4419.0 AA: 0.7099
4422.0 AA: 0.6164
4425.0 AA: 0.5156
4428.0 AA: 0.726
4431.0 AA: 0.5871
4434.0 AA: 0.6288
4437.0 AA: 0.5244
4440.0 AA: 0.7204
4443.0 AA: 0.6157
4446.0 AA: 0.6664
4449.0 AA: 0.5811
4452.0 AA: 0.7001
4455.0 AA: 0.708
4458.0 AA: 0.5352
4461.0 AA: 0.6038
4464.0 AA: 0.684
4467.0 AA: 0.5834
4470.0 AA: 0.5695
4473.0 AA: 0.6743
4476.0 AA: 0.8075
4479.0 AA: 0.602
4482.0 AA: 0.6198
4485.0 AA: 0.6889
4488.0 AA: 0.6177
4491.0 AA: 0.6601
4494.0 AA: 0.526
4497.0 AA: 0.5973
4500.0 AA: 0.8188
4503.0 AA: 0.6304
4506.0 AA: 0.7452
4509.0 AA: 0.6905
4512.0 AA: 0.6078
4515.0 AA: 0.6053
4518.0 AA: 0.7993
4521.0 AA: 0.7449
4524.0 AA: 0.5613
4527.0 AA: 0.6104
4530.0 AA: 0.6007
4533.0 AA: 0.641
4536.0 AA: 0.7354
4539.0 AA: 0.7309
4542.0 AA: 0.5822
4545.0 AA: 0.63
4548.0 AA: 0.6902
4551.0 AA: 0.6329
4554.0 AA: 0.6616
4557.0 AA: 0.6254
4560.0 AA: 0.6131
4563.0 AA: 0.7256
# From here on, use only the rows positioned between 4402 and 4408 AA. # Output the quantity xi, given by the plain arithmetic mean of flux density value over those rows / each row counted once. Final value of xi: 0.58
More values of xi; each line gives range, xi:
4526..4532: 0.61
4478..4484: 0.61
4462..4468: 0.63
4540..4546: 0.61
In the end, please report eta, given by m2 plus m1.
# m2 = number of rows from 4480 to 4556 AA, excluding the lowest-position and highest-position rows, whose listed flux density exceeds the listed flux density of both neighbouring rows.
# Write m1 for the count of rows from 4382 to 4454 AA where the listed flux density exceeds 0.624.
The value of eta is 18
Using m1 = 10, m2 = 8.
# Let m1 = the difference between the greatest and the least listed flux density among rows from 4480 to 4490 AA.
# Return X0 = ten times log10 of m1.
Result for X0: -11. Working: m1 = 0.07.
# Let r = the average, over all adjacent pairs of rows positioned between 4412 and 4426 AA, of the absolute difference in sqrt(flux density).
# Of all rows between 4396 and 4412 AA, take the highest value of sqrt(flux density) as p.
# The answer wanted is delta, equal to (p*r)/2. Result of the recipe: 0.035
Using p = 0.810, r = 0.09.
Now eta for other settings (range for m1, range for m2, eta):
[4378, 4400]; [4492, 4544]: 8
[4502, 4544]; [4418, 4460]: 13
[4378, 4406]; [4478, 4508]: 7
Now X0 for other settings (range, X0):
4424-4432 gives -7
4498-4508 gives -7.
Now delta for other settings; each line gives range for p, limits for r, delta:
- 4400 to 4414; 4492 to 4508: 0.036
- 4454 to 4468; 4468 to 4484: 0.029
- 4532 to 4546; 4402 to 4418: 0.030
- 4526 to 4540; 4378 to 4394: 0.021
